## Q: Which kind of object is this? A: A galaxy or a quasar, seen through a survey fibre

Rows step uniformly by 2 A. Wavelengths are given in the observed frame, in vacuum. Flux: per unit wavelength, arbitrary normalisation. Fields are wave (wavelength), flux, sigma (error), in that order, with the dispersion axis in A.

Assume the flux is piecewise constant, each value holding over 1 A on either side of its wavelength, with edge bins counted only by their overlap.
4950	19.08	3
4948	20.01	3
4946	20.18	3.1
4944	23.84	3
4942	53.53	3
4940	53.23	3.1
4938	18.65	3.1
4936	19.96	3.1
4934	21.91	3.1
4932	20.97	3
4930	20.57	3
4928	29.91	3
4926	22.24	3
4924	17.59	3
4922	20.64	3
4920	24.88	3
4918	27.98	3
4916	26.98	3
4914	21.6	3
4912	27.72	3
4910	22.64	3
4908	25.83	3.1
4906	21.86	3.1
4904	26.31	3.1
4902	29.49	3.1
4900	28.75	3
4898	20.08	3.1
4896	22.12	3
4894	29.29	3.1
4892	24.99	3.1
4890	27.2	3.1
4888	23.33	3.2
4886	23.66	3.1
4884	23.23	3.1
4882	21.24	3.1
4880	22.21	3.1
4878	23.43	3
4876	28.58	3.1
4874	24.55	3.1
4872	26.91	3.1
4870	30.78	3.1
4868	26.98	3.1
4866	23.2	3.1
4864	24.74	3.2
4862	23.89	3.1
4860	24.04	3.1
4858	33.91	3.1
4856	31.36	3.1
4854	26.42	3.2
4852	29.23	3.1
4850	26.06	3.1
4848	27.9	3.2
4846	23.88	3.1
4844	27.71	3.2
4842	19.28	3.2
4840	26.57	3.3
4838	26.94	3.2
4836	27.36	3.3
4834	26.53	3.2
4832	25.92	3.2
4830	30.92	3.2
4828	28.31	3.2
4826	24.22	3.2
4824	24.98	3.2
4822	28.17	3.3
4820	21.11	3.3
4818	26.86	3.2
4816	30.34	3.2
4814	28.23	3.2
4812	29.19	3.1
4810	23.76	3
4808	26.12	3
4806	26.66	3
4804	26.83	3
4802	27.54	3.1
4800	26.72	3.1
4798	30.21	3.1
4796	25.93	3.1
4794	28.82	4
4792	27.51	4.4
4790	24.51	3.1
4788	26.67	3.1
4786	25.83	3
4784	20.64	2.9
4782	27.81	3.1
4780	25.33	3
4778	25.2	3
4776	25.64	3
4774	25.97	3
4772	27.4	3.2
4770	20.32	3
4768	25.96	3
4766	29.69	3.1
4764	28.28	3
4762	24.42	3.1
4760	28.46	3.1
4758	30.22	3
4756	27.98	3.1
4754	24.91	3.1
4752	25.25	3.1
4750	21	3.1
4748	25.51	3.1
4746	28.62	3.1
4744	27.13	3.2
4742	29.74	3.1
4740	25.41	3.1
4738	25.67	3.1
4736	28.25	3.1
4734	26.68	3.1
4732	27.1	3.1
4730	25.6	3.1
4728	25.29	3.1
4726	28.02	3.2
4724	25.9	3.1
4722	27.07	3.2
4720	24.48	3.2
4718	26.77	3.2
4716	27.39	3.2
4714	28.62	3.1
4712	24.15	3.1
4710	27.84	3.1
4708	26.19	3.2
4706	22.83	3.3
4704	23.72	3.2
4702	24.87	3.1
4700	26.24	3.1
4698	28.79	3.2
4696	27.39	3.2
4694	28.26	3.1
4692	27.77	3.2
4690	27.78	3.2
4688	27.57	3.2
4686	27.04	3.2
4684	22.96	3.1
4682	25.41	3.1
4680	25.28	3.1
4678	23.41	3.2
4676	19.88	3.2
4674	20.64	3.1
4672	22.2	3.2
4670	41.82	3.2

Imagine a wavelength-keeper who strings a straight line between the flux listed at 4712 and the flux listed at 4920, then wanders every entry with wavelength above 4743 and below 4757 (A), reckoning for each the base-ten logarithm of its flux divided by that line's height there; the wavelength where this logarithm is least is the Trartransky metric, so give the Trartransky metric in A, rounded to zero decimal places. 4750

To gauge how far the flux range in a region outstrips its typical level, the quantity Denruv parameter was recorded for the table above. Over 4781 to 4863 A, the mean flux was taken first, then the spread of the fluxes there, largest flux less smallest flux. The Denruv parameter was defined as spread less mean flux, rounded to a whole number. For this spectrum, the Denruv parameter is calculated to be -12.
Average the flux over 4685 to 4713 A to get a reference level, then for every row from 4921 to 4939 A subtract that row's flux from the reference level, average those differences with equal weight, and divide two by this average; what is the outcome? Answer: 0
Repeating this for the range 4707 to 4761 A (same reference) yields -11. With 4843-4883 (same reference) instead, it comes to 18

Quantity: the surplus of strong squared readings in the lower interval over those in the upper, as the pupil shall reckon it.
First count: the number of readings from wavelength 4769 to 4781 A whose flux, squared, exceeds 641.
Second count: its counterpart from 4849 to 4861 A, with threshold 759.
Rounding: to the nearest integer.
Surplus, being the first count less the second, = 1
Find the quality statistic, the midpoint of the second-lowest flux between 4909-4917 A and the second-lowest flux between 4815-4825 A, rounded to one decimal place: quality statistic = 23.8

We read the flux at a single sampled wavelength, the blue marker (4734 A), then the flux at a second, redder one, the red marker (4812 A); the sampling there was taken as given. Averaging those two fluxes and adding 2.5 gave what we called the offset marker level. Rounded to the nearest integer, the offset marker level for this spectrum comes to 30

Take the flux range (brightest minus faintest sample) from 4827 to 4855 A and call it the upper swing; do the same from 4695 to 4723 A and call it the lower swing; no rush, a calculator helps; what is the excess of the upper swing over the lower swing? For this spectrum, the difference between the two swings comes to 5.7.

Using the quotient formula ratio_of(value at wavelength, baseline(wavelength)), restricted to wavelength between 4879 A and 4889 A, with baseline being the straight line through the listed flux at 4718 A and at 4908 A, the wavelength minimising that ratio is 4882 A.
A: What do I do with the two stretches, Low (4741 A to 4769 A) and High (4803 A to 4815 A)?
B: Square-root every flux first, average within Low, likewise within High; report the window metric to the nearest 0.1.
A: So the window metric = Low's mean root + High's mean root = 10.4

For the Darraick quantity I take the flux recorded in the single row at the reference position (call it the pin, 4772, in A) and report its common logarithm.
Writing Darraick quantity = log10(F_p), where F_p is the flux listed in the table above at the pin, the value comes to 1.44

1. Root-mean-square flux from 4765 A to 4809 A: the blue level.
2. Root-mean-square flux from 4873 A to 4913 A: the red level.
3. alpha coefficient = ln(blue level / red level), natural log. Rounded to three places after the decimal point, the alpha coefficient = 0.053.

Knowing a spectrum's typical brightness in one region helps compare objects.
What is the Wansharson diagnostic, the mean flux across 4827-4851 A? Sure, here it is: 26.4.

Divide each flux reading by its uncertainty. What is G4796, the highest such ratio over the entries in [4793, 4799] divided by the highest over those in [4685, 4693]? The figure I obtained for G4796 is 1.12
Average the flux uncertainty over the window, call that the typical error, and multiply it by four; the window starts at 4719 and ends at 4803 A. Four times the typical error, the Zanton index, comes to 12.6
